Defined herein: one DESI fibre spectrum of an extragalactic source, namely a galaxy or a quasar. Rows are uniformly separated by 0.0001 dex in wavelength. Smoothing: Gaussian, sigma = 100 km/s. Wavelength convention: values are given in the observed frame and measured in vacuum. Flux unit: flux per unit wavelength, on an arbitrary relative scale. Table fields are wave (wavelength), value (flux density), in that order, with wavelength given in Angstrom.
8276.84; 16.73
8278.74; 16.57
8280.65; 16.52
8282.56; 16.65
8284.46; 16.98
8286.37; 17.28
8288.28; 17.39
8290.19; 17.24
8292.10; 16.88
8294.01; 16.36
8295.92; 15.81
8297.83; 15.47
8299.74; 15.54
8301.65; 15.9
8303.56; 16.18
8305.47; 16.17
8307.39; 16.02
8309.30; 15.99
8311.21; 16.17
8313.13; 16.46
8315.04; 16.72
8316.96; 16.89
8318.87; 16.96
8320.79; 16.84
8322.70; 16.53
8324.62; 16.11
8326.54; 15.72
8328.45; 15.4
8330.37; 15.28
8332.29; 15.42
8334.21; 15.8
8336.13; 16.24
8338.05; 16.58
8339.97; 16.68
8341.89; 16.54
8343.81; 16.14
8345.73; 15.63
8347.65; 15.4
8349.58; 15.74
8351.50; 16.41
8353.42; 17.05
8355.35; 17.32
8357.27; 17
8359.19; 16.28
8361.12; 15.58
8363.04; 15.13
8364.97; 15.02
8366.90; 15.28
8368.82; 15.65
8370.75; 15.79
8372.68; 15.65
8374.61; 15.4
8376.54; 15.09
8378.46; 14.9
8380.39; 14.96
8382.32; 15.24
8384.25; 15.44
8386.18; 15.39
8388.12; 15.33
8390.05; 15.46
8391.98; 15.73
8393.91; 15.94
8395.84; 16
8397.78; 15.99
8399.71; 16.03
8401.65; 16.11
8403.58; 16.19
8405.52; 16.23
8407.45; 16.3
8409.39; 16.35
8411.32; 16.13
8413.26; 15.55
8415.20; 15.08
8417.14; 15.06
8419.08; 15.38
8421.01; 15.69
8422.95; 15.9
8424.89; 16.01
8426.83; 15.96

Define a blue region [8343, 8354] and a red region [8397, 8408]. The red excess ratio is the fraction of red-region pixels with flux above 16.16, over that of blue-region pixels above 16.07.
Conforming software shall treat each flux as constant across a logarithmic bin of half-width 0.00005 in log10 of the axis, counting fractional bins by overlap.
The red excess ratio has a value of 1.00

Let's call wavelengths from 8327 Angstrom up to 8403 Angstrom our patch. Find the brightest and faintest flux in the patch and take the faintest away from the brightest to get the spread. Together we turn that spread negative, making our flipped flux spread -2.42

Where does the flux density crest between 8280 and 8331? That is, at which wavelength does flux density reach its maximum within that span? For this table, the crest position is 8288.28 Angstrom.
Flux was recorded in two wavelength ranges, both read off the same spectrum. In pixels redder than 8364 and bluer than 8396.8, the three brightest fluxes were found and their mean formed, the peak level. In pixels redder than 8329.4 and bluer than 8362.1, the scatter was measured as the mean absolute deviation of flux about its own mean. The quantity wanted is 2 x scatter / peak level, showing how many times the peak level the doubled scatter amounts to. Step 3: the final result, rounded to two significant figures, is 0.066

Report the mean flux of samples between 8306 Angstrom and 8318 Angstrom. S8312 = 16.4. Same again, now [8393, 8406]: 16.1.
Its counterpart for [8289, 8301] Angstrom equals 16.2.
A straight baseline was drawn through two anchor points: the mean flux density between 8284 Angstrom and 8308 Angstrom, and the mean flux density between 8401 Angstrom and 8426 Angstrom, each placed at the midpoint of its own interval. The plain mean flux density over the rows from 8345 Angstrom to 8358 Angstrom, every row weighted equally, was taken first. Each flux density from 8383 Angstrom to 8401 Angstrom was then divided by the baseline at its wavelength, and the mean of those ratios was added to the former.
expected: 17.3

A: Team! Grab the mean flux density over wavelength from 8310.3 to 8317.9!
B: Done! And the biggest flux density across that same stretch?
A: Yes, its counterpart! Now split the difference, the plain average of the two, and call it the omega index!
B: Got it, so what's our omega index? 16.7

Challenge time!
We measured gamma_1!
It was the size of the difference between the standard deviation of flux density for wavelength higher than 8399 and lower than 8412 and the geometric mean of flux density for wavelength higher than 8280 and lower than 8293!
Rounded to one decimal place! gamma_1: 16.9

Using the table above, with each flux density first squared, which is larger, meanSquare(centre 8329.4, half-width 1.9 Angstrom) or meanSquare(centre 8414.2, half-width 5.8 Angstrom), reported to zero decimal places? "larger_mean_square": 243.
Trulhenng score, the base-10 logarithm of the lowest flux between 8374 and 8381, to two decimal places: 1.17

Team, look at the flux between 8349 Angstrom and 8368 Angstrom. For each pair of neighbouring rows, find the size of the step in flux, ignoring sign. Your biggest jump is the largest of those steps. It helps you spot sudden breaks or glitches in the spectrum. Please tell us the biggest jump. 0.72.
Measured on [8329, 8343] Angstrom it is 0.44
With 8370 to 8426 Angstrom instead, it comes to 0.58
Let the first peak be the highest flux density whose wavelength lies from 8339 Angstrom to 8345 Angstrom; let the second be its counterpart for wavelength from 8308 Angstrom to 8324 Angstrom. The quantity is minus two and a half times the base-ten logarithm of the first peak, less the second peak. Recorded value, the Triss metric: -20.0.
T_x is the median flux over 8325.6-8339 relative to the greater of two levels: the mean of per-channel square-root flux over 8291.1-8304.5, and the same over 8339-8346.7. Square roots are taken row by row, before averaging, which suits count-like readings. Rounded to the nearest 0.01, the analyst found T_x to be 3.90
